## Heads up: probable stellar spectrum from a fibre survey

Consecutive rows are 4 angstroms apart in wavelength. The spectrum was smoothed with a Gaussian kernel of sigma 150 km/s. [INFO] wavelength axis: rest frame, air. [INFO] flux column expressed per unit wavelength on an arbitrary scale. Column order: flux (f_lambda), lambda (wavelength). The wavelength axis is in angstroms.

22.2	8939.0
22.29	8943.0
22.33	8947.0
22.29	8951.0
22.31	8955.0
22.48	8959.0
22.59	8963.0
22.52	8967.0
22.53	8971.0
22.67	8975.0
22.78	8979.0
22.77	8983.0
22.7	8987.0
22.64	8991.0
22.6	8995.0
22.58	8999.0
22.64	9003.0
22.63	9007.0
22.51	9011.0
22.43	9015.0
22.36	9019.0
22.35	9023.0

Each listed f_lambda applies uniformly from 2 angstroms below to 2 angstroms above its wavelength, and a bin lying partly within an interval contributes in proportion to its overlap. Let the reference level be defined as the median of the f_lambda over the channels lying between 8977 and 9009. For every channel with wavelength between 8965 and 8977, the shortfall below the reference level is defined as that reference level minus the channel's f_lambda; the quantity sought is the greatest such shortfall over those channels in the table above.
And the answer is 0.1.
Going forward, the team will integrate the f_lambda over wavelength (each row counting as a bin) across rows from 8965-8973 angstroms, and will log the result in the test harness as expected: 180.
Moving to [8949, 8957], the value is 178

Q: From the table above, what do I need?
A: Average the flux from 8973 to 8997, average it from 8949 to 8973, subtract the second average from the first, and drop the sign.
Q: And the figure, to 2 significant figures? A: 0.24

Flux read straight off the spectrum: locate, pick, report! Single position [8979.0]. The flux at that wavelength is 22.78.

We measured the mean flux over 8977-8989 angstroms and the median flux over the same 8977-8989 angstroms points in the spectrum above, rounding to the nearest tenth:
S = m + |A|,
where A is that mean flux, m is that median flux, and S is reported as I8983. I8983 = 45.5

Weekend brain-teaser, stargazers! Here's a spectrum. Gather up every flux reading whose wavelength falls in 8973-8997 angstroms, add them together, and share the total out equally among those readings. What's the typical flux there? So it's 22.69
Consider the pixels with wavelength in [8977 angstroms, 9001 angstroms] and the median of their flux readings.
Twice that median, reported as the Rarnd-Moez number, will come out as 45.3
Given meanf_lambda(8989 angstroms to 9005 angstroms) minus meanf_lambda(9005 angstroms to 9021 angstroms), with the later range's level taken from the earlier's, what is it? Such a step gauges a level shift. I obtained 0.13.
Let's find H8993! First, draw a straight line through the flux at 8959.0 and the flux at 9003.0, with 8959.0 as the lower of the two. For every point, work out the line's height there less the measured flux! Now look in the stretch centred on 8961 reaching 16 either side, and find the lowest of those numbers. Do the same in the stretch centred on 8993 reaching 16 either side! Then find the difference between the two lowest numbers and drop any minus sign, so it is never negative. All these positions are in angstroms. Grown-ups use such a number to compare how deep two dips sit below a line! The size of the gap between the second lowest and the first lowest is 0.095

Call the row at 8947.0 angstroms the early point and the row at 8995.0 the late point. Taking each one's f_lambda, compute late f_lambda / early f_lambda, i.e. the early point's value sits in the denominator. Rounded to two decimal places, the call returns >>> 1.01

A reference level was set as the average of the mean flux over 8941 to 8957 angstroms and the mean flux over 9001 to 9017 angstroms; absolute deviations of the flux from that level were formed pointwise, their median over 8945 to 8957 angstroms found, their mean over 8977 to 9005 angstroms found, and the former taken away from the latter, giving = 0.13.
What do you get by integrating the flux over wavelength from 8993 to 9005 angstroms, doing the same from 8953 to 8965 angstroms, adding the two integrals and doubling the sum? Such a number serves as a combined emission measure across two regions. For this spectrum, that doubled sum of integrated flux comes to 1082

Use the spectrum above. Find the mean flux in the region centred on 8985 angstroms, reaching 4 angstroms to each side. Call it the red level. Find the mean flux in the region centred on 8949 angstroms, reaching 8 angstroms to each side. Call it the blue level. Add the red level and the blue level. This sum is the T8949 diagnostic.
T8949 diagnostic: 45.0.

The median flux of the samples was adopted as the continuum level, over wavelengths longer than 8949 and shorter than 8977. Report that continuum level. 22.5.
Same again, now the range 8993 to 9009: 22.6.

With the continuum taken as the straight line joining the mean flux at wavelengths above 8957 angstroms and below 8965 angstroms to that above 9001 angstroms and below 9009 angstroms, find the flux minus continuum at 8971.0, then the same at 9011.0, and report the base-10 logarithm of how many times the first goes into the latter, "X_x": 0.70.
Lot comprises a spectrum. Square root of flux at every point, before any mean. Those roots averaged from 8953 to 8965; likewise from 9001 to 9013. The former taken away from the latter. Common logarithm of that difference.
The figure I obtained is -1.9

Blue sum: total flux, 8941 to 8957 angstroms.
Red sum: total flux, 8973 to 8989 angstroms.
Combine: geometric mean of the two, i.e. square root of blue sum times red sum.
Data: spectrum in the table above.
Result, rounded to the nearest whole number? 90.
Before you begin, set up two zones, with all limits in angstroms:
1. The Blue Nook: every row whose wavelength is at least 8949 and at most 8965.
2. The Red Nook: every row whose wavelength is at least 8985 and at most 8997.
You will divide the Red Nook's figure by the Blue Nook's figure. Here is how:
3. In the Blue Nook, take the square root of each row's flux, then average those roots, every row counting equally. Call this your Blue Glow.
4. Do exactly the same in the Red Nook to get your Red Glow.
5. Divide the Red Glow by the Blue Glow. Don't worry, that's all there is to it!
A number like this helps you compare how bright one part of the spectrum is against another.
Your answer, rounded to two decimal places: 1.01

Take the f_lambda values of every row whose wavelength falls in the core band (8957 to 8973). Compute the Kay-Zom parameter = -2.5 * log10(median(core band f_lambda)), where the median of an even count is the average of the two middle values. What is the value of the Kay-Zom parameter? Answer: -3.38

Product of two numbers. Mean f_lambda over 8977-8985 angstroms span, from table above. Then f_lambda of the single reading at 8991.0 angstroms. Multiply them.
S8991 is 516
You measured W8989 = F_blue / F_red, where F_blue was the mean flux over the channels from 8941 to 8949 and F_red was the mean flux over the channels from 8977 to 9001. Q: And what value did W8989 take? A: 0.984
